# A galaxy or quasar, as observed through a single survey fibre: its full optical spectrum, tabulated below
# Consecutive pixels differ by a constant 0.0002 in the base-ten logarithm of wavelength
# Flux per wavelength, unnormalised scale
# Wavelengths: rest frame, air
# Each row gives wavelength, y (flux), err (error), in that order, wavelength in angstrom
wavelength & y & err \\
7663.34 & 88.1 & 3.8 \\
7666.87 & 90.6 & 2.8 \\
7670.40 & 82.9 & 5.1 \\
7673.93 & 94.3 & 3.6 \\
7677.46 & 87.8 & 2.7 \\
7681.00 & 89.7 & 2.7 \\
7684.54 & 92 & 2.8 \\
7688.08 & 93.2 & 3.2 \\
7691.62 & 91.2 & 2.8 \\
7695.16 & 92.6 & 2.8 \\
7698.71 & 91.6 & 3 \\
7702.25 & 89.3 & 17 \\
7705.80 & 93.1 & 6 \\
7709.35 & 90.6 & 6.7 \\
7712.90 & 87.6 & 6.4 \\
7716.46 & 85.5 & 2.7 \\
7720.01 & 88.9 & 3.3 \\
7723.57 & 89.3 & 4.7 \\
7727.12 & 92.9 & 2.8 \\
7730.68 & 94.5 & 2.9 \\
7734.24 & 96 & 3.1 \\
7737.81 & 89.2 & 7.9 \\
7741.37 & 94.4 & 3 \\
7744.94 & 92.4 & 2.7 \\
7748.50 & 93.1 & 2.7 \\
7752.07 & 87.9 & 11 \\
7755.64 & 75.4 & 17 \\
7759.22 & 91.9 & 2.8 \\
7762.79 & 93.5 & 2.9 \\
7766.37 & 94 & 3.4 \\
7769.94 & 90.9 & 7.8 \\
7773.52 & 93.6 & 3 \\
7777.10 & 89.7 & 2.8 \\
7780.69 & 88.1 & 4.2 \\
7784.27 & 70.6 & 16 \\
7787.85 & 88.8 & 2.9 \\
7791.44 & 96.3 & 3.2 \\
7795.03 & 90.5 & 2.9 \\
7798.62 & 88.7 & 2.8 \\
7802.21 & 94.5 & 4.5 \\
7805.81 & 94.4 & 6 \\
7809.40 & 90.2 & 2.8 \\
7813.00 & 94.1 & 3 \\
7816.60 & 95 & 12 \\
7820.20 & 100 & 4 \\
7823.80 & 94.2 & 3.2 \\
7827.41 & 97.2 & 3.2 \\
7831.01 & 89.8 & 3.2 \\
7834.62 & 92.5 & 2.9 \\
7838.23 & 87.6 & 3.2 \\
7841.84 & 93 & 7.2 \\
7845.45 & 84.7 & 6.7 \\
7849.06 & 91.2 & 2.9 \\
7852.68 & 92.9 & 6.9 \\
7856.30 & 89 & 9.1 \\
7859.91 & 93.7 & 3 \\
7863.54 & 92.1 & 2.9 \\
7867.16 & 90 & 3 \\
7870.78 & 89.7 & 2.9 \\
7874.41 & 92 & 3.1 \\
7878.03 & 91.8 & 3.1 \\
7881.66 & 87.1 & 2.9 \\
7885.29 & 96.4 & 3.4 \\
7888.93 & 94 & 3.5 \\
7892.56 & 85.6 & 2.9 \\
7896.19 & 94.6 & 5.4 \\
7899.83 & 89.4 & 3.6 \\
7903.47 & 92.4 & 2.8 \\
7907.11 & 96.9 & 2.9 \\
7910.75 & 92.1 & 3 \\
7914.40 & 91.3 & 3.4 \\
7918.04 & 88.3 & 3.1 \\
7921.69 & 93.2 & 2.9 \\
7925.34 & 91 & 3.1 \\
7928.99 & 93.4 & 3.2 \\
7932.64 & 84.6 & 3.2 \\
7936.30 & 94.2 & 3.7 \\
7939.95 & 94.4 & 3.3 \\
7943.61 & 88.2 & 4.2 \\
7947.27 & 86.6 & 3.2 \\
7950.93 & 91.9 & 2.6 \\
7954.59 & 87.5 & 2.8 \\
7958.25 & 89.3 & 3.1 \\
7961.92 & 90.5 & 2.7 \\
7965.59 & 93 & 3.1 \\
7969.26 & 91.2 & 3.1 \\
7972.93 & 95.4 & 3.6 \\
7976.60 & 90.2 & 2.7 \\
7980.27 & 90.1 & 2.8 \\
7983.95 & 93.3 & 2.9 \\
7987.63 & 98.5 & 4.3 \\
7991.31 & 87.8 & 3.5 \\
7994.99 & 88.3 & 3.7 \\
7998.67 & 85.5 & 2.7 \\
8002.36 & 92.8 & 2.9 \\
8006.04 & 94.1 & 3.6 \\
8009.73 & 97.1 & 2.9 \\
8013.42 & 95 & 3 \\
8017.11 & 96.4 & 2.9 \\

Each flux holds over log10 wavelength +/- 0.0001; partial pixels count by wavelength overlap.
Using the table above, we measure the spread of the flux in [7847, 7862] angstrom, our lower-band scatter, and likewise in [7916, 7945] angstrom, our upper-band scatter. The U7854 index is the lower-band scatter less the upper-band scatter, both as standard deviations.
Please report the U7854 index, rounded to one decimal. -1.5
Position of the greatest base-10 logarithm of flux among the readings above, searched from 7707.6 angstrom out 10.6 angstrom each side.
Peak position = 7705.80 angstrom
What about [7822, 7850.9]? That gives 7827.41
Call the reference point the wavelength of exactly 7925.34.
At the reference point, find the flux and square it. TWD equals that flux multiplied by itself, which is 8281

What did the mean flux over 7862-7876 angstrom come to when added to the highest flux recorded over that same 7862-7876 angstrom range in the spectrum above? 183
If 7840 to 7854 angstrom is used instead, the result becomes 183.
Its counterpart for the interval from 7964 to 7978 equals 188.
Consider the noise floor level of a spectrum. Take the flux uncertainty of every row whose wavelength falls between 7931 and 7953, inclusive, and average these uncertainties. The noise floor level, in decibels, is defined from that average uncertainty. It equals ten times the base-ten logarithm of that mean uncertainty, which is 5.3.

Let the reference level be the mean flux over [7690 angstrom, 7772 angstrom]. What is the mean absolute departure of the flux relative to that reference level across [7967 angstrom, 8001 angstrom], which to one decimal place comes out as 3.0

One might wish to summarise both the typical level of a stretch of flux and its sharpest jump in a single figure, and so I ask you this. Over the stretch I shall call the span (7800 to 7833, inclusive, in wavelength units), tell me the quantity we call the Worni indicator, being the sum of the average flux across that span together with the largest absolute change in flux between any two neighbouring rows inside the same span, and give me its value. 102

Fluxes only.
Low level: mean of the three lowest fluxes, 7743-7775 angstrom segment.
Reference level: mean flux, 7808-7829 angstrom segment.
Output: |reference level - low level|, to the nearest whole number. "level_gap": 10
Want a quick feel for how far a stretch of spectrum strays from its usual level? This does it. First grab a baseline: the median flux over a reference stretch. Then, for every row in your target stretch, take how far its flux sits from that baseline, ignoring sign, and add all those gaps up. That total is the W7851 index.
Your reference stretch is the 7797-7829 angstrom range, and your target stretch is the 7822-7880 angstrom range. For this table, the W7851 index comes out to 55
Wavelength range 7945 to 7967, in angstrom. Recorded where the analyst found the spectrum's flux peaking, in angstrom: 7965.59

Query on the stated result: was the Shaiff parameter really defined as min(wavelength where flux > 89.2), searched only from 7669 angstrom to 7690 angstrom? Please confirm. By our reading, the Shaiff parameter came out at 7673.93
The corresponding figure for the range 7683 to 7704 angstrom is 7684.54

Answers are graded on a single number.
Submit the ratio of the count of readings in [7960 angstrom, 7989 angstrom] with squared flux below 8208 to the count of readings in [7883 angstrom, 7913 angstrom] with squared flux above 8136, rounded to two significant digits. 0.50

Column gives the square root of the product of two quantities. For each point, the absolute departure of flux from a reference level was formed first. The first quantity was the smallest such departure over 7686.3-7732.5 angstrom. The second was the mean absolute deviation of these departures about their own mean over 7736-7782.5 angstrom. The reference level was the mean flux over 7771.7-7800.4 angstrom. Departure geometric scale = 1.21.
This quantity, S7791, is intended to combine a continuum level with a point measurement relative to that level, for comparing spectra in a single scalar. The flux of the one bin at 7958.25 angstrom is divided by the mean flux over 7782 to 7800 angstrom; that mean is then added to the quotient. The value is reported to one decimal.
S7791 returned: 88.0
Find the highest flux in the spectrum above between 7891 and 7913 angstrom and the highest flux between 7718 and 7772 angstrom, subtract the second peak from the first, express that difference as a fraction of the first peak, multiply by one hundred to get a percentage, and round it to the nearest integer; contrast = 1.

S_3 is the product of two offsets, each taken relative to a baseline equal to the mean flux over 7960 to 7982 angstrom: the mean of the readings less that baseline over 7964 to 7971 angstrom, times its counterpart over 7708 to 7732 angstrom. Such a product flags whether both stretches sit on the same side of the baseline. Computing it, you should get -0.7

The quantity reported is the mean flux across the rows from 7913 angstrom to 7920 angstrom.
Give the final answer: 89.8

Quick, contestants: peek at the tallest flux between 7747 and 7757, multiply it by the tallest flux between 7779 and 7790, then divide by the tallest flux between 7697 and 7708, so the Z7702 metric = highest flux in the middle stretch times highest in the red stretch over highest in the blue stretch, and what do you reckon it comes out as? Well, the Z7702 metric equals 88.8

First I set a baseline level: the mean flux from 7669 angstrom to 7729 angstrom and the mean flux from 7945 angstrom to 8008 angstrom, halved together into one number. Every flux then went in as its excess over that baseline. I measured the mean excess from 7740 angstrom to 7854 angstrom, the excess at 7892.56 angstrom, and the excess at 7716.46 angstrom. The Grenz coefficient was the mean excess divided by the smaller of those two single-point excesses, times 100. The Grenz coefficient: -8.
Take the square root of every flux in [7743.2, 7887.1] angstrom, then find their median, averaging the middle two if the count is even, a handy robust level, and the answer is 9.589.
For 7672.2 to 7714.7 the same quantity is 9.560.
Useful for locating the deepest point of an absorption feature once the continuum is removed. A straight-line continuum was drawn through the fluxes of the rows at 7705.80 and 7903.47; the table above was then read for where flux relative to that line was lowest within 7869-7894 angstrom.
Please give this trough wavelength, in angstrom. 7892.56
